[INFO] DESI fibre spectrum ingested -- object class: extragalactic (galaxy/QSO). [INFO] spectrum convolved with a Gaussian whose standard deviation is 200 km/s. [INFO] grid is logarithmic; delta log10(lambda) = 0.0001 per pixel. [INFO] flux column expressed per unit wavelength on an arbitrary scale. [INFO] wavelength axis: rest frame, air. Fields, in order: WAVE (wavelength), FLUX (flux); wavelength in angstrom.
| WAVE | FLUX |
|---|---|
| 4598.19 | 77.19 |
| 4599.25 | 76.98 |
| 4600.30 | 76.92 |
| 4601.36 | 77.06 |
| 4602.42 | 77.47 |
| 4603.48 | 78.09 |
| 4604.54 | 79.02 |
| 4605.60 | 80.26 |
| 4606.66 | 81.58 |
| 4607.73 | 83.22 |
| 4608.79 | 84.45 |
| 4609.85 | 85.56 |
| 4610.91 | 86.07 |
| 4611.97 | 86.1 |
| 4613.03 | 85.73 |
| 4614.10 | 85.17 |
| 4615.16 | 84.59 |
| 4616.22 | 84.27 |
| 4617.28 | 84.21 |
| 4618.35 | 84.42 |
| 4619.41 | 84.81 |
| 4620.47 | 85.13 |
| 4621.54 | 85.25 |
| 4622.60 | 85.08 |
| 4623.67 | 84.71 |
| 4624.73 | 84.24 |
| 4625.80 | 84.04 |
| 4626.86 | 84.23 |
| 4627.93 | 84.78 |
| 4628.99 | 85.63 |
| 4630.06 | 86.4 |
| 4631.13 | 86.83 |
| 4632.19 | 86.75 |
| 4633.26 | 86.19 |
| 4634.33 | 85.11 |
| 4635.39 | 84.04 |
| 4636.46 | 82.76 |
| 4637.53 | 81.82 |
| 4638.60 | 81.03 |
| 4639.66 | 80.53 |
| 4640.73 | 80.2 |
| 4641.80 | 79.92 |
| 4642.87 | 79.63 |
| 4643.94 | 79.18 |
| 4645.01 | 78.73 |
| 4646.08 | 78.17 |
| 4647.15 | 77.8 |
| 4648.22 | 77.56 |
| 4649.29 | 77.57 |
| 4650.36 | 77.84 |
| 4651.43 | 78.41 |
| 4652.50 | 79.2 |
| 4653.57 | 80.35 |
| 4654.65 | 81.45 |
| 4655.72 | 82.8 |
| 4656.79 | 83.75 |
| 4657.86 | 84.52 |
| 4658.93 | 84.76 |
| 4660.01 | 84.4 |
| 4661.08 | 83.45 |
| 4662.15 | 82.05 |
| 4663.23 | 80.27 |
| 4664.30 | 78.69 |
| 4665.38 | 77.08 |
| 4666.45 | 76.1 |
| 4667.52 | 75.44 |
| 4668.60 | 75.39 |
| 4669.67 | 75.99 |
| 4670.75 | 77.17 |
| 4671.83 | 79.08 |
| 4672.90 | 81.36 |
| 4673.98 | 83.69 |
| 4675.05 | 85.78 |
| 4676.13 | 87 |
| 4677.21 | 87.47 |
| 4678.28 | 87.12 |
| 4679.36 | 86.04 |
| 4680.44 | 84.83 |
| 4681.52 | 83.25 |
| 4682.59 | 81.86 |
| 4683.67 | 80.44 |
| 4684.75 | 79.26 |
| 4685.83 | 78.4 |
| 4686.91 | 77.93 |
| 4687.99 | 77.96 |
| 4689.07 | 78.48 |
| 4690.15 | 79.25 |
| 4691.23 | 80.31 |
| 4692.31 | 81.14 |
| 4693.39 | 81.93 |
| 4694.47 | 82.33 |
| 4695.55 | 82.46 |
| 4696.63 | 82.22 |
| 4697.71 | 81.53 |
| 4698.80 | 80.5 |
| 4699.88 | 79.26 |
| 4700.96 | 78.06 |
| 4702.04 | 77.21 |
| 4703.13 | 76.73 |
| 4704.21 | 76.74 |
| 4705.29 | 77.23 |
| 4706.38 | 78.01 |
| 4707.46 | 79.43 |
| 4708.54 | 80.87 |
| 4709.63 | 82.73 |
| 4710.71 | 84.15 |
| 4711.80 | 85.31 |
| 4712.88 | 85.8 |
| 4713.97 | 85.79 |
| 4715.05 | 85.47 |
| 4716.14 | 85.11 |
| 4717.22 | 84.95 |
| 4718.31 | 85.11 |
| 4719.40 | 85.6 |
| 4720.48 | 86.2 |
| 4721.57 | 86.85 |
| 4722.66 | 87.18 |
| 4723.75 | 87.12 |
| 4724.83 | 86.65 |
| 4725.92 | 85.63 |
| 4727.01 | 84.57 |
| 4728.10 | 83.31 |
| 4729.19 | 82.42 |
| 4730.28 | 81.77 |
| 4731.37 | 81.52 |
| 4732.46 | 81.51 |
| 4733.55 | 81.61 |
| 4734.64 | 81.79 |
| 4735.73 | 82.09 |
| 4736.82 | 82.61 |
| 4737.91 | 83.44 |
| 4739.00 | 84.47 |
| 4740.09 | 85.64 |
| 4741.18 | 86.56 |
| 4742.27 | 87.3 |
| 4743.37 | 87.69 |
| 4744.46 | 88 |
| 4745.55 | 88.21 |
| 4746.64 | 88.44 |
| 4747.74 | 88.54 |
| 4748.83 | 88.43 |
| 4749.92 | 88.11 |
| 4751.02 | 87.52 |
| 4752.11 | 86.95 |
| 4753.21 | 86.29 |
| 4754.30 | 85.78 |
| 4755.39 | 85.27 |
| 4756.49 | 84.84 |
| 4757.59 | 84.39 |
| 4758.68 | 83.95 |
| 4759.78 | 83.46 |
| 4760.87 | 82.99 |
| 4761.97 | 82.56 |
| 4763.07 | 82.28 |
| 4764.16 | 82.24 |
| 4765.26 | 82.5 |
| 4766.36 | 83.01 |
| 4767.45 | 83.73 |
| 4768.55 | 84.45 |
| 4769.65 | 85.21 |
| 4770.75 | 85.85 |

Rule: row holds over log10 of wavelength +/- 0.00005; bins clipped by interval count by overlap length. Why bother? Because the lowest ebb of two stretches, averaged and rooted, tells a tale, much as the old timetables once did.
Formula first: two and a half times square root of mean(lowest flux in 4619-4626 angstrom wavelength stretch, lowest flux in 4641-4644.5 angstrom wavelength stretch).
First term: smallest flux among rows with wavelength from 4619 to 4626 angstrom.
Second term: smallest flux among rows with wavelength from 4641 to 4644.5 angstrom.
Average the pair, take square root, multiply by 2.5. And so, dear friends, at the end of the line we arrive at 22.6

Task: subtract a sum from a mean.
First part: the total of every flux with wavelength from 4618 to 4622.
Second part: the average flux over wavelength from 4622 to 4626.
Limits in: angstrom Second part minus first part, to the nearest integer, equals -255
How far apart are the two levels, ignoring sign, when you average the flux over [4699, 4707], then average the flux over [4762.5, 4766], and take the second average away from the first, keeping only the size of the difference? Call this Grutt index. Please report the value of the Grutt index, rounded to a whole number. 5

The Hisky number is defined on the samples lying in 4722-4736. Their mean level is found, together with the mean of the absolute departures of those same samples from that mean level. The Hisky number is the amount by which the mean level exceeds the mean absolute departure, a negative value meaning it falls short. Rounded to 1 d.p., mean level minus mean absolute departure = 81.6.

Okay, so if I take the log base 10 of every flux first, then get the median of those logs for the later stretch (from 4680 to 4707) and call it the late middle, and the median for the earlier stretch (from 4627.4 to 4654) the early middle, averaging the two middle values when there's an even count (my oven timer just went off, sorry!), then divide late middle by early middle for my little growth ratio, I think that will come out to 1.00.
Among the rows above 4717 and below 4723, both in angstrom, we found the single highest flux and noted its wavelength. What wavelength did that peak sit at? 4722.66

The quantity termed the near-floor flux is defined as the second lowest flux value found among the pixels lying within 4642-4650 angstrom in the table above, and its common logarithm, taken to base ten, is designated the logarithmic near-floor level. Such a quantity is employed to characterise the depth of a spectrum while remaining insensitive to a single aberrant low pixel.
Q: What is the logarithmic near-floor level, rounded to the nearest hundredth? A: 1.89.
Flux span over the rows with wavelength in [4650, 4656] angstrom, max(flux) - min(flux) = 5.0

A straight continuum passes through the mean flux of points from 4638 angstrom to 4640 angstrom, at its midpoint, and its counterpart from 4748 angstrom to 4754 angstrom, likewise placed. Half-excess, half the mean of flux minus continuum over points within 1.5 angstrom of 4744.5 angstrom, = 0.4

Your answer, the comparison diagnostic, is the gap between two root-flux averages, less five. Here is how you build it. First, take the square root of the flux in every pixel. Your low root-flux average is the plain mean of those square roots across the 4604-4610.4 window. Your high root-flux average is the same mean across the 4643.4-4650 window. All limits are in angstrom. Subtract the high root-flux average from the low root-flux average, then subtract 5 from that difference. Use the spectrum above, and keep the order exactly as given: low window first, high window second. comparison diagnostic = -4.77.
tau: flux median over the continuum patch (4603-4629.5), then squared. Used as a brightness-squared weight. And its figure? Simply 7155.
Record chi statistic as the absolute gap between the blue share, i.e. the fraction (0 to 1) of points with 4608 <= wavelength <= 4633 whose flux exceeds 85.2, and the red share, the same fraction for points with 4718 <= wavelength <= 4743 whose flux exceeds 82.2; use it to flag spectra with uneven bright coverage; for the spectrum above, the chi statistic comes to 0.3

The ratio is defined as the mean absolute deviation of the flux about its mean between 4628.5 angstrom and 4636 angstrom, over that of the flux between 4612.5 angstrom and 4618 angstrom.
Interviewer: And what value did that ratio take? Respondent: 1.5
